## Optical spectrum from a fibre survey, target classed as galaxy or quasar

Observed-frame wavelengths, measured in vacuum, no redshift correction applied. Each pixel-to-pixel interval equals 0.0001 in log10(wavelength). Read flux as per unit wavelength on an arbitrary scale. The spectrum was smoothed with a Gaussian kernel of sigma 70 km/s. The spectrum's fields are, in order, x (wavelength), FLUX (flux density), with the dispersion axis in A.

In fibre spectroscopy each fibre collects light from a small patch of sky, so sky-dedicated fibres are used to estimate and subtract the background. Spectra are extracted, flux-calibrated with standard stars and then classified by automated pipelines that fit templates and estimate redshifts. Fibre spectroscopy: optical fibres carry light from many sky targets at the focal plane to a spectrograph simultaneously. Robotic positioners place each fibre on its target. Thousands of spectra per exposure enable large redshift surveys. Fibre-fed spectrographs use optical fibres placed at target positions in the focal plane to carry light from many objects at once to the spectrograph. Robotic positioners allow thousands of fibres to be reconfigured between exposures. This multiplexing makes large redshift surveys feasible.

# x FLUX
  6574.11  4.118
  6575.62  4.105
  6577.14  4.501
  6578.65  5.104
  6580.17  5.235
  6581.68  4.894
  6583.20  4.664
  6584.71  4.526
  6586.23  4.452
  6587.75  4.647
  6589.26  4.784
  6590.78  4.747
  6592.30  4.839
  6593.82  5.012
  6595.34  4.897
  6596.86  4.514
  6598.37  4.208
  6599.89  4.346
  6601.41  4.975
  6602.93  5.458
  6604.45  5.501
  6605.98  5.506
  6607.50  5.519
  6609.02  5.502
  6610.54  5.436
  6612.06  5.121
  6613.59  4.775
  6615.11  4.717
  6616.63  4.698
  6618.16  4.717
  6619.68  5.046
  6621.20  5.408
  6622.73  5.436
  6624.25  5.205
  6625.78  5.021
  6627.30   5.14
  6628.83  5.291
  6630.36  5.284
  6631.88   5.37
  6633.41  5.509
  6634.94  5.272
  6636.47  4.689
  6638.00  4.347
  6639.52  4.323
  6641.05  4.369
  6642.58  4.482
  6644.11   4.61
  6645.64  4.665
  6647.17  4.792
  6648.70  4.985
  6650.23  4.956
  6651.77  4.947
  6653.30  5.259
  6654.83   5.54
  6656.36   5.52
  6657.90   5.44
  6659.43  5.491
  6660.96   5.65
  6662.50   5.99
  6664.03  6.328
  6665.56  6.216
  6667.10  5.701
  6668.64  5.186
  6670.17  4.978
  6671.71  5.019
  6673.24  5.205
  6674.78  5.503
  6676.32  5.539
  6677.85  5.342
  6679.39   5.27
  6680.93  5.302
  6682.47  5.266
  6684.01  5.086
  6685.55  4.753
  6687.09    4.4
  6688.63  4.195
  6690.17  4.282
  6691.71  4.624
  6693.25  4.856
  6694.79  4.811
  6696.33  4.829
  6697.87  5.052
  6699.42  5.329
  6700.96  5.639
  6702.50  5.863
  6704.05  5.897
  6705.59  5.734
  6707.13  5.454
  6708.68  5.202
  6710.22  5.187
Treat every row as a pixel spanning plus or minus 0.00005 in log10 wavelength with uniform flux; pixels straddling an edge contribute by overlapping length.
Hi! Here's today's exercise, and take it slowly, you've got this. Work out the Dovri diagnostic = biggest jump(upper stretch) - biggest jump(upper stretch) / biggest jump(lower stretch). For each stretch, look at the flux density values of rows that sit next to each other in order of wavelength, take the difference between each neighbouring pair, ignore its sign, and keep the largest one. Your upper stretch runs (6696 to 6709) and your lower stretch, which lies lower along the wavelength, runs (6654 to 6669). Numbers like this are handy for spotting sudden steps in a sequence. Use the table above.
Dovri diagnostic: -0.29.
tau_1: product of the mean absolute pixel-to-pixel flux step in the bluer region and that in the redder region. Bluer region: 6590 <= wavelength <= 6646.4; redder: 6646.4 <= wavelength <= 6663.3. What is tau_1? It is 0.026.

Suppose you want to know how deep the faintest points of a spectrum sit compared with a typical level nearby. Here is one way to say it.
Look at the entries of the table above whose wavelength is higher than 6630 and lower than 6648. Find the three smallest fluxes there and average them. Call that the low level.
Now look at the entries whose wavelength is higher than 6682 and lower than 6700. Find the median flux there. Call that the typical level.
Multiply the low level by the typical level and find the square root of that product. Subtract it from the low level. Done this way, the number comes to -0.23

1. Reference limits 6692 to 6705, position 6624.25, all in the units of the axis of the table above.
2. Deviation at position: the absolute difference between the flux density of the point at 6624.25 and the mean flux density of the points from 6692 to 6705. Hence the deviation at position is 0.1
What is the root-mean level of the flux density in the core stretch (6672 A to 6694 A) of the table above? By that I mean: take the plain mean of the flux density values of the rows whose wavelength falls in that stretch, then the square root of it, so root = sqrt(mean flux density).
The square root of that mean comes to 2.23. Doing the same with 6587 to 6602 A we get 2.17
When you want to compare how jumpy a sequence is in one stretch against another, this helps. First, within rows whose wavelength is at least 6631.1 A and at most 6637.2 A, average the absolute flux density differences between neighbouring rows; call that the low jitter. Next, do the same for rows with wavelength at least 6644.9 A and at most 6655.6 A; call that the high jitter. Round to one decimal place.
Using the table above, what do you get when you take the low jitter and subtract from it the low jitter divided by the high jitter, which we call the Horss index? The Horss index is -1.7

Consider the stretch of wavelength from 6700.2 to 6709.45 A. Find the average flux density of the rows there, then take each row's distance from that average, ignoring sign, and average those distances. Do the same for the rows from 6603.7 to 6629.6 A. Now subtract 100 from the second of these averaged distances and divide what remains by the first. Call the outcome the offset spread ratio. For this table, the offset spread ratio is -493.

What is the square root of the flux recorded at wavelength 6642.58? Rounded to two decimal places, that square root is 2.12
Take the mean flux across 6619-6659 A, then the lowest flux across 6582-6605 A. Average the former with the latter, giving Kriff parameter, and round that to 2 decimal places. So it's 4.62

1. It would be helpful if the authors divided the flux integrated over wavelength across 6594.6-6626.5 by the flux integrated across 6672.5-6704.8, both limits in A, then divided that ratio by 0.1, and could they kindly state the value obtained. 9.79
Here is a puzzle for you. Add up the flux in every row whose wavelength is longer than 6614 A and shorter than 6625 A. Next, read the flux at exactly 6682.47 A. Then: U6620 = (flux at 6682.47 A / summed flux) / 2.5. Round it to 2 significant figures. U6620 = 0.060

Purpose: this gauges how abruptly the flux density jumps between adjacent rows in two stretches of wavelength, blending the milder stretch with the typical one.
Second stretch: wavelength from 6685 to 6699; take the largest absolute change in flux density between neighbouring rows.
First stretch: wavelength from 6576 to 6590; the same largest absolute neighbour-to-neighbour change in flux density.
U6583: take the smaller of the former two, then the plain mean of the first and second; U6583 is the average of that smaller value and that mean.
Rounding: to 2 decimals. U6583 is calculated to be 0.42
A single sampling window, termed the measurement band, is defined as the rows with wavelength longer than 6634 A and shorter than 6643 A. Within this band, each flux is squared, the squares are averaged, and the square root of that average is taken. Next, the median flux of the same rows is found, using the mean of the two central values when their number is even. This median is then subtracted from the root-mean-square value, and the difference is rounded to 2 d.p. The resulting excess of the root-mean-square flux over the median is 0.17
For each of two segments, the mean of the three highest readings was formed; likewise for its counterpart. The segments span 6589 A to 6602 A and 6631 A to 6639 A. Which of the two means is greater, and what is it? 5.38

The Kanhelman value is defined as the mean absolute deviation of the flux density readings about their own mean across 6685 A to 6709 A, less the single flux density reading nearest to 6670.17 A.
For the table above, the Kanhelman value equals -4.5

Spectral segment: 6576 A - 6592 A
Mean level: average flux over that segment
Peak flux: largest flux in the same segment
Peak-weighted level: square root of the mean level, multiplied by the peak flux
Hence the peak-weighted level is 11.4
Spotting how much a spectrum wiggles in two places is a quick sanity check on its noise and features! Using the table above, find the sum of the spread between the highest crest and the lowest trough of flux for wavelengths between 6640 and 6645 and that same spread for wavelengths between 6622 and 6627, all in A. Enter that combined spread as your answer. 0.66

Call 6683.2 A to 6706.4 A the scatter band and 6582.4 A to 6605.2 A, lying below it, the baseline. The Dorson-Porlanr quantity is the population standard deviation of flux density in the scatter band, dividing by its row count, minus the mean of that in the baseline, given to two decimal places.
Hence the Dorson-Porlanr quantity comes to -4.23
